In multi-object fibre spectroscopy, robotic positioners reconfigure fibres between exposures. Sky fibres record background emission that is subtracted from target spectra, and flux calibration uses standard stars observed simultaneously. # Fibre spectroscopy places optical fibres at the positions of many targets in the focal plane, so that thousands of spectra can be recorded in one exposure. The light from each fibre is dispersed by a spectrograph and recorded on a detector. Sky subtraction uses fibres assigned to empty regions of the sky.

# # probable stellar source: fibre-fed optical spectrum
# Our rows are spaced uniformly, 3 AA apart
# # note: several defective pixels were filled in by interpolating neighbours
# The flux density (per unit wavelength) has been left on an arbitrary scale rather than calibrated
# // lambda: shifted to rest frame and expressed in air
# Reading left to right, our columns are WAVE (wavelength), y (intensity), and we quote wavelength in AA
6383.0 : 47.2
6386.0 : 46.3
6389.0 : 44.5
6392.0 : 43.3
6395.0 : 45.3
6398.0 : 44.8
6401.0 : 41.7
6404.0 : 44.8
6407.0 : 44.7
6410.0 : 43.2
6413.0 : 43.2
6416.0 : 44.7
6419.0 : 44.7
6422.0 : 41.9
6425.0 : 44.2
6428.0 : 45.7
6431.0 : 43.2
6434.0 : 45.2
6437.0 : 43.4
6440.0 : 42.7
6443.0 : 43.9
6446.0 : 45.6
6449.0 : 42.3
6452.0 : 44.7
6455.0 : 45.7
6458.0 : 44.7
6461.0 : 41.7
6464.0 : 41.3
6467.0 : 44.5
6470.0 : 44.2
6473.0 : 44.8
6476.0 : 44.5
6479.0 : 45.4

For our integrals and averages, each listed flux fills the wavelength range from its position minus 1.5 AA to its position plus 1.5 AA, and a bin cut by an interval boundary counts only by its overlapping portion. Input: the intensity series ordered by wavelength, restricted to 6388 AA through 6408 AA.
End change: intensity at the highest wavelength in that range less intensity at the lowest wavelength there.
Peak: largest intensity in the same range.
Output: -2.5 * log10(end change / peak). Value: 5.9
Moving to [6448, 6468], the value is 3.3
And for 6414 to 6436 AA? 4.9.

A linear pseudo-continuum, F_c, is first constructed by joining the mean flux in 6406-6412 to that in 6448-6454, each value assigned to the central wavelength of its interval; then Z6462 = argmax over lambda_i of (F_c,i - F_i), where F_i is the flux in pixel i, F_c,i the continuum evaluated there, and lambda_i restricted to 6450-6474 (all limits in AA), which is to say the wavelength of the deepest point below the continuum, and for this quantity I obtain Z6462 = 6464.0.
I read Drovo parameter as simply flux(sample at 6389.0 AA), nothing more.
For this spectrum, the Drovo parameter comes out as 44.5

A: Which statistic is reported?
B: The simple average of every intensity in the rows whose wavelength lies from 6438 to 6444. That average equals 43.3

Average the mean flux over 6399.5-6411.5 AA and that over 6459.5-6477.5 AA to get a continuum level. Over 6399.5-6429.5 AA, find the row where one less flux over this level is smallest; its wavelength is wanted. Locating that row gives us 6428.0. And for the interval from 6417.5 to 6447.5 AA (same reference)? 6428.0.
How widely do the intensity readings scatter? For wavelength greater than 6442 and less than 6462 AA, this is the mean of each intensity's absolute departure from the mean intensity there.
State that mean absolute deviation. 1.24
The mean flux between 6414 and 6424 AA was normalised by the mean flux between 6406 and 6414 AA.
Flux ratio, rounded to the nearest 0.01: 1.00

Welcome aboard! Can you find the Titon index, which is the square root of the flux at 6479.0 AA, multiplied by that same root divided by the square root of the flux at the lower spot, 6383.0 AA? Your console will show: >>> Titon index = 6.61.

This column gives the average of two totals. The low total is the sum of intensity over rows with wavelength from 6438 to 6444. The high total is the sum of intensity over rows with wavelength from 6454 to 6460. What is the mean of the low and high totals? 88.5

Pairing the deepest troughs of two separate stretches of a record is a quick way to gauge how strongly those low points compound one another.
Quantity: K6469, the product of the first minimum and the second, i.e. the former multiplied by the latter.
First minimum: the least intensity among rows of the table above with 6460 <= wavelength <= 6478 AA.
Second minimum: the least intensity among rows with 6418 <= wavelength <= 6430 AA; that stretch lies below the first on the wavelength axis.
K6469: 1730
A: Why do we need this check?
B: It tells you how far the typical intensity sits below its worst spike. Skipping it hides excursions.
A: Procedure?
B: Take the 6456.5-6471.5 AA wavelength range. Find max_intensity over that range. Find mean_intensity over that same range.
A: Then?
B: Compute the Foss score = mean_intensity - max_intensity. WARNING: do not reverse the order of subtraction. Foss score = -1.42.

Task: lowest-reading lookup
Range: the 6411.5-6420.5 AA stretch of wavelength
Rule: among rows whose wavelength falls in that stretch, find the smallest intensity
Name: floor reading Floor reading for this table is 43.2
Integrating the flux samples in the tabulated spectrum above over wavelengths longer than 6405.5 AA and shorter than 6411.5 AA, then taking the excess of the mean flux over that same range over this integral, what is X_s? -220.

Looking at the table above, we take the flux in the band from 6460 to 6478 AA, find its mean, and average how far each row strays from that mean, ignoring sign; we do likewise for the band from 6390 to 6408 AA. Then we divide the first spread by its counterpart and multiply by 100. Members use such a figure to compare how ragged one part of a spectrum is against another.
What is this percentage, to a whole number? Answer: 125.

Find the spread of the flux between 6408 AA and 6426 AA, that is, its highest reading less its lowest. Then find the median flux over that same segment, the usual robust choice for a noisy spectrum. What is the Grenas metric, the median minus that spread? 40.9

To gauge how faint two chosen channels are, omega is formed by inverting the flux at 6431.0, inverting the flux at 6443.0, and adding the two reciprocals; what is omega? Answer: 0.0459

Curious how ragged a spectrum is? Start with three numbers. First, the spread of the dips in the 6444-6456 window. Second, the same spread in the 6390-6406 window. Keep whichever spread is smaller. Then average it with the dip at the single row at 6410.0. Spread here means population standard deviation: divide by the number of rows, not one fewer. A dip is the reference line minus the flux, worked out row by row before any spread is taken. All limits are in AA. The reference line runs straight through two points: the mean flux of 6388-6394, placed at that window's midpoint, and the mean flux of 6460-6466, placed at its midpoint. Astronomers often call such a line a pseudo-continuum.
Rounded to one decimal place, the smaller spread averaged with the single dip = 0.7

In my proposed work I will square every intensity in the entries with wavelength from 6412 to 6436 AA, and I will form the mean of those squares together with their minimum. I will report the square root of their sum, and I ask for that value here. 60.8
